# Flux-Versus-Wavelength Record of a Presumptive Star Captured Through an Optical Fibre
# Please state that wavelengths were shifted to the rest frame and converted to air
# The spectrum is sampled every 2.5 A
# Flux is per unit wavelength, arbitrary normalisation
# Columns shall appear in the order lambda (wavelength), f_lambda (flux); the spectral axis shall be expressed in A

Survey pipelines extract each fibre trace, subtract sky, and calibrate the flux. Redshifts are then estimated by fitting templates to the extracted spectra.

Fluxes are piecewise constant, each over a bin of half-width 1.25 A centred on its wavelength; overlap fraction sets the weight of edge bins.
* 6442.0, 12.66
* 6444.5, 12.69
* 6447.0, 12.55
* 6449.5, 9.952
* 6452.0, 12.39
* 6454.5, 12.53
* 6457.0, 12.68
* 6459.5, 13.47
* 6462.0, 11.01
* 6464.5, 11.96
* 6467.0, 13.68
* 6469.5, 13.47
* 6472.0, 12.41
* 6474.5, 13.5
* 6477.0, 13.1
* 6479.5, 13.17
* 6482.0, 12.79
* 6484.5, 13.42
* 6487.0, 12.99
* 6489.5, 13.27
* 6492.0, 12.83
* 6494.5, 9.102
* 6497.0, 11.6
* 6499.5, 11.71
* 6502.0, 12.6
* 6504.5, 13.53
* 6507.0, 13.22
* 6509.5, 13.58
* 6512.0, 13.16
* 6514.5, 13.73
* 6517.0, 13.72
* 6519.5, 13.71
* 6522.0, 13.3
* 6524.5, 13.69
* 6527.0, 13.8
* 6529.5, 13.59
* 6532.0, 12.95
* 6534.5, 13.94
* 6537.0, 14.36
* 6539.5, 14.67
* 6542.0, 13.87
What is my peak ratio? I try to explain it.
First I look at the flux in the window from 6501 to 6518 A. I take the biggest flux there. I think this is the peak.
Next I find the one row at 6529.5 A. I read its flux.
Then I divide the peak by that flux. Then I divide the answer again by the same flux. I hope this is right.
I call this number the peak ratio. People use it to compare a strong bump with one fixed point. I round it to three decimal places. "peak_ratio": 0.074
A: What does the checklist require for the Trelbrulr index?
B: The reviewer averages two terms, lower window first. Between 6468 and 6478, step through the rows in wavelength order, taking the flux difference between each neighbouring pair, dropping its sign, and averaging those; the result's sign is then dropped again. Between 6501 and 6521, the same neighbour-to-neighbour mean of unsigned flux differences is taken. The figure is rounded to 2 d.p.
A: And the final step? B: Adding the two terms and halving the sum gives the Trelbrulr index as 0.61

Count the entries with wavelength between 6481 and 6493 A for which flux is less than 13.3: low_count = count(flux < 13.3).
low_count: 4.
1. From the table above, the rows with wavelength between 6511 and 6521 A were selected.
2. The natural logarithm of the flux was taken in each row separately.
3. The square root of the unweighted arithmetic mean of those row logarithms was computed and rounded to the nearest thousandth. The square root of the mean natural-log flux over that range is 1.615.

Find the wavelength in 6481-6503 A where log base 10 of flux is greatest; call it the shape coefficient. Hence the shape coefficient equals 6484.5 A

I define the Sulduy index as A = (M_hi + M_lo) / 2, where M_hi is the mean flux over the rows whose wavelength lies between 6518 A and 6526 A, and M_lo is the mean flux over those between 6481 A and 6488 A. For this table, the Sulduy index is 13.3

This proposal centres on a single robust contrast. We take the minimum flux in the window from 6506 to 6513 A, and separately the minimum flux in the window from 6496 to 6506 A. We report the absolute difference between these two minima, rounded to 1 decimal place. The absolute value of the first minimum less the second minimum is 1.6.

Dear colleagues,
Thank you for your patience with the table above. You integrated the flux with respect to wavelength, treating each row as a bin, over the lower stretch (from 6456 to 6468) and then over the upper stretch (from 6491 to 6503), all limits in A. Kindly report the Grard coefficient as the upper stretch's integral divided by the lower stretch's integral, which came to 0.92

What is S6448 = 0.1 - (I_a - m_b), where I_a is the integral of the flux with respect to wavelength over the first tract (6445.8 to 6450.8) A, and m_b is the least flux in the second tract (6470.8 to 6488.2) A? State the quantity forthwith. -44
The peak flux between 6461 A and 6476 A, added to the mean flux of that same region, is 26.4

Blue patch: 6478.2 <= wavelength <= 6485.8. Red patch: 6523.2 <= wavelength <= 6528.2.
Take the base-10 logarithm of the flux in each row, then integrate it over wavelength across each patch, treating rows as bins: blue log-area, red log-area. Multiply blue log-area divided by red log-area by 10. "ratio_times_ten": 15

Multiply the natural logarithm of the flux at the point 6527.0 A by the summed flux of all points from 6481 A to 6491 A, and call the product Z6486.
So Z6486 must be 138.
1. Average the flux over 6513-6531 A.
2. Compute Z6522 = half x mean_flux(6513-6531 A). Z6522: 6.8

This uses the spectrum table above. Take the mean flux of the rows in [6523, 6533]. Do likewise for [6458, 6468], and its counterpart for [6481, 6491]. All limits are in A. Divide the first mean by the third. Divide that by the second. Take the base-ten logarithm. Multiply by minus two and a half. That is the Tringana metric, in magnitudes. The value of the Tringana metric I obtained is 2.71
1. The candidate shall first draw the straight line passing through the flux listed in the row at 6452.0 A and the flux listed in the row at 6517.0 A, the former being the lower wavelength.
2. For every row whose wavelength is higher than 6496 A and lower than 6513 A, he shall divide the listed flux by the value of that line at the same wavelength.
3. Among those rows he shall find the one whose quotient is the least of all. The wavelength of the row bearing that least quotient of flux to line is 6497.0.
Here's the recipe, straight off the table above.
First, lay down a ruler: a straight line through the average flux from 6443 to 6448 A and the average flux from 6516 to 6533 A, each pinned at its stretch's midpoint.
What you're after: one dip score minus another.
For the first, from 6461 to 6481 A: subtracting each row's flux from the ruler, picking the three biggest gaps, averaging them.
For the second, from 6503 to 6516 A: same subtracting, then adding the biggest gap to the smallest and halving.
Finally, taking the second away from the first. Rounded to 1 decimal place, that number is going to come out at 1.1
